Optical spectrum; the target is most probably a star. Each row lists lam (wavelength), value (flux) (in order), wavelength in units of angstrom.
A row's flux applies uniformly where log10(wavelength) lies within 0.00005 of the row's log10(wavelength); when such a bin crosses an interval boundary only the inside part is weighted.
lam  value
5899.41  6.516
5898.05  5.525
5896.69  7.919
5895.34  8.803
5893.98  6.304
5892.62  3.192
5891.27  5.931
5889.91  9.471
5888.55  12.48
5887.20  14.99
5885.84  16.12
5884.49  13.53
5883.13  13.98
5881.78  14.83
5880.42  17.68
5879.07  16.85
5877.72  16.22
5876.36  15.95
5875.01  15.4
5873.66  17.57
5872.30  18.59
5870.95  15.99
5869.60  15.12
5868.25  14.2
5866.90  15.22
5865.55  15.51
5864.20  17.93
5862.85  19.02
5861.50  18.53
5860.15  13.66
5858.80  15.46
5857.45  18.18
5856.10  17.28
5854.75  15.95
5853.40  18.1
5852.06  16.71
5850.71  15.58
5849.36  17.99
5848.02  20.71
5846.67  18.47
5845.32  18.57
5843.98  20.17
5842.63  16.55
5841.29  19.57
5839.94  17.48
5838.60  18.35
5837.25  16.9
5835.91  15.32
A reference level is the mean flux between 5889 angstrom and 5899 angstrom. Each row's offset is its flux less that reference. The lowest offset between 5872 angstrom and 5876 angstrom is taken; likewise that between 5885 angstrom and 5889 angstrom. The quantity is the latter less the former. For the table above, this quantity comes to -3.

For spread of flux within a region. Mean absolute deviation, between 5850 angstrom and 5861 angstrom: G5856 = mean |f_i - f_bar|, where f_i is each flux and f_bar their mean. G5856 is 1.20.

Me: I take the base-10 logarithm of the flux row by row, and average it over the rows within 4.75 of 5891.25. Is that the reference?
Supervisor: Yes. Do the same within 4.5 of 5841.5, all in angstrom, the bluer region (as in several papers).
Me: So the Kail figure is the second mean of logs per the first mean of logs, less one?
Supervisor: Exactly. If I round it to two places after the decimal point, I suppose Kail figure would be 0.41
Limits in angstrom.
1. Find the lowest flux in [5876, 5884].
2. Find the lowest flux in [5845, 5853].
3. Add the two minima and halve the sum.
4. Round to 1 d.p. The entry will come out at 14.8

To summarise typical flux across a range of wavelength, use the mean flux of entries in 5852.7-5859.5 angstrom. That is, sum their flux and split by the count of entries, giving 17.0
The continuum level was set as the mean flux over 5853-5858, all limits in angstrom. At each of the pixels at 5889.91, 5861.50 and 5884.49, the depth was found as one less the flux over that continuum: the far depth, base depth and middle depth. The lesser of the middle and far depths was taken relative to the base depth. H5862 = -3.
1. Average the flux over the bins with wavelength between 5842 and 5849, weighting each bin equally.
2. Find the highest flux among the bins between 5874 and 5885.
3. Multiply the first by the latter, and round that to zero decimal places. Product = 334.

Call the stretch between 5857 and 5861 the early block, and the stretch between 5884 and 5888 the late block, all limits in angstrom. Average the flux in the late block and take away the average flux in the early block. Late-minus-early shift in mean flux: -0.9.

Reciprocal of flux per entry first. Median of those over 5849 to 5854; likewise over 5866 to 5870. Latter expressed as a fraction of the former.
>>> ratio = 1.15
